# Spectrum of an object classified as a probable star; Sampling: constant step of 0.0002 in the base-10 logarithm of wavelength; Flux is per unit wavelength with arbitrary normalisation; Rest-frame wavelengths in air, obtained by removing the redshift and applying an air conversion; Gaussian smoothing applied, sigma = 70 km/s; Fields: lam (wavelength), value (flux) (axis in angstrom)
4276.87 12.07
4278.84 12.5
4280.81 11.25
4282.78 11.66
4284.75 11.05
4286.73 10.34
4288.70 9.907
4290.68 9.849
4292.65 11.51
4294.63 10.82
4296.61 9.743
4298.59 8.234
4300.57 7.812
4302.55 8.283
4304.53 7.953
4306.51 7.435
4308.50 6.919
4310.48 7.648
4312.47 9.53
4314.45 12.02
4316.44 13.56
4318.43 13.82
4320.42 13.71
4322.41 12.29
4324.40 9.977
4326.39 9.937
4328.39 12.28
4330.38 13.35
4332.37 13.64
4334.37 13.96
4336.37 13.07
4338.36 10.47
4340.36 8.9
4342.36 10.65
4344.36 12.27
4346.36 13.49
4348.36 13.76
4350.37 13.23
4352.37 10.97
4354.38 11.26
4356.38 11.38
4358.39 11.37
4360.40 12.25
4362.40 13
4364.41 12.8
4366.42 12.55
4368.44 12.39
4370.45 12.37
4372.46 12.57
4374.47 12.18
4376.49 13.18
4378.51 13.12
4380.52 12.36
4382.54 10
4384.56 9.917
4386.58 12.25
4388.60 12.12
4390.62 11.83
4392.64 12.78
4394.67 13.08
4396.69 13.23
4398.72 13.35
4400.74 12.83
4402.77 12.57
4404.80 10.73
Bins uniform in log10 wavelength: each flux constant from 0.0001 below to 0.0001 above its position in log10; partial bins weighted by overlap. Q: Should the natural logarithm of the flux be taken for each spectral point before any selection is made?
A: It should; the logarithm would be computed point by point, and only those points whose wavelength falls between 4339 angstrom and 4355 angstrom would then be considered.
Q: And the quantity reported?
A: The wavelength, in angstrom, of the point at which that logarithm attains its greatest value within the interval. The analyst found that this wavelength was 4348.36 angstrom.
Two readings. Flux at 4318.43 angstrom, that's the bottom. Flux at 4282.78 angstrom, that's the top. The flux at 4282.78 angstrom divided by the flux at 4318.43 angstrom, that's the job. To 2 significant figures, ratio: 0.84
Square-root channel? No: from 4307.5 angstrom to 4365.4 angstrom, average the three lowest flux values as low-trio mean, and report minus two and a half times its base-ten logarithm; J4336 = -2.23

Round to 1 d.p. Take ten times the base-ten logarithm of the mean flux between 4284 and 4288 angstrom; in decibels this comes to 10.3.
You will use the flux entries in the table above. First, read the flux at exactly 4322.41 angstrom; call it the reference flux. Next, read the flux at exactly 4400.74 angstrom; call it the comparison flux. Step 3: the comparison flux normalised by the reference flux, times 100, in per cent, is 104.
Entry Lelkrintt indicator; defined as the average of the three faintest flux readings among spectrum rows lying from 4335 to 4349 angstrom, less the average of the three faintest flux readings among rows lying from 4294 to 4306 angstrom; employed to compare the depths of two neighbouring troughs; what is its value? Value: 2.0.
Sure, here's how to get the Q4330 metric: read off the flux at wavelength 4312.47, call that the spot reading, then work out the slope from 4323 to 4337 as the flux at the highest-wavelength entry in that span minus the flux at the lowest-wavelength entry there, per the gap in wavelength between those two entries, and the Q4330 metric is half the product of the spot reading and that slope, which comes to 1.23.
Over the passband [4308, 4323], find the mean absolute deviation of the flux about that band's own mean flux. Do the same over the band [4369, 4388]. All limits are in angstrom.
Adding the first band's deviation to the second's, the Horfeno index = 3.3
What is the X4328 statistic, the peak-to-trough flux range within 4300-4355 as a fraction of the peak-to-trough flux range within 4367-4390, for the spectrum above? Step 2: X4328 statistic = 2.2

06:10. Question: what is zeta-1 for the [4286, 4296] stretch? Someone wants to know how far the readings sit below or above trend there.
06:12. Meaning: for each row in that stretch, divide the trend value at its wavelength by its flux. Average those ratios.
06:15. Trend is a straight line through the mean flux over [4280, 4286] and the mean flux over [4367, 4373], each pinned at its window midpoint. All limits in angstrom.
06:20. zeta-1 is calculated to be 1.09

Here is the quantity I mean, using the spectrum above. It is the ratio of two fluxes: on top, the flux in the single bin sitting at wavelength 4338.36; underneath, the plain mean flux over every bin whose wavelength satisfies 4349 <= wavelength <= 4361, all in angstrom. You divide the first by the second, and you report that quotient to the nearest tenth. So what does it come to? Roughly 0.9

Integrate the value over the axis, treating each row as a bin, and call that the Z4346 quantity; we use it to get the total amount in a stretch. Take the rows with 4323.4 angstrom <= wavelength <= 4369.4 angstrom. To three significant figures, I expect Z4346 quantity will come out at 554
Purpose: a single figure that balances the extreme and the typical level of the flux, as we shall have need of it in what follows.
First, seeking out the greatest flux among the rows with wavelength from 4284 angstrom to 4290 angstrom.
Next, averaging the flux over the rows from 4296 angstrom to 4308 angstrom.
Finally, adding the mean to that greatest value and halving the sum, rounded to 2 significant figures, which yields 9.6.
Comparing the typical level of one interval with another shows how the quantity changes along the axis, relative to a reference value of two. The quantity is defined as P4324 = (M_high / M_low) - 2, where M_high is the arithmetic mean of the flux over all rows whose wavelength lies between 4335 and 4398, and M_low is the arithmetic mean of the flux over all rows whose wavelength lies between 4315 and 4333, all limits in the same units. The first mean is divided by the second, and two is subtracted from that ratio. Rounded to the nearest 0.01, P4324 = -1.03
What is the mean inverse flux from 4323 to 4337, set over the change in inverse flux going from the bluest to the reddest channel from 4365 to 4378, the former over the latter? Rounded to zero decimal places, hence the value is -22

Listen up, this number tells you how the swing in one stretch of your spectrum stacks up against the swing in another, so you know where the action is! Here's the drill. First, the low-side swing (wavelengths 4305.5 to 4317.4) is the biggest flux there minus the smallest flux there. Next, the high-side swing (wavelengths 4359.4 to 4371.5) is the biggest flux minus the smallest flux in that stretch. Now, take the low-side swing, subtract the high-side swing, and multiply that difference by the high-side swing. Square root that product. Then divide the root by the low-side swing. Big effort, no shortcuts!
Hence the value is 0.32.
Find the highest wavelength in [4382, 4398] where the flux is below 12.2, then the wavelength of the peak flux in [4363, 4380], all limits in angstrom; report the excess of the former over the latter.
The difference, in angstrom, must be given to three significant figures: 14.1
